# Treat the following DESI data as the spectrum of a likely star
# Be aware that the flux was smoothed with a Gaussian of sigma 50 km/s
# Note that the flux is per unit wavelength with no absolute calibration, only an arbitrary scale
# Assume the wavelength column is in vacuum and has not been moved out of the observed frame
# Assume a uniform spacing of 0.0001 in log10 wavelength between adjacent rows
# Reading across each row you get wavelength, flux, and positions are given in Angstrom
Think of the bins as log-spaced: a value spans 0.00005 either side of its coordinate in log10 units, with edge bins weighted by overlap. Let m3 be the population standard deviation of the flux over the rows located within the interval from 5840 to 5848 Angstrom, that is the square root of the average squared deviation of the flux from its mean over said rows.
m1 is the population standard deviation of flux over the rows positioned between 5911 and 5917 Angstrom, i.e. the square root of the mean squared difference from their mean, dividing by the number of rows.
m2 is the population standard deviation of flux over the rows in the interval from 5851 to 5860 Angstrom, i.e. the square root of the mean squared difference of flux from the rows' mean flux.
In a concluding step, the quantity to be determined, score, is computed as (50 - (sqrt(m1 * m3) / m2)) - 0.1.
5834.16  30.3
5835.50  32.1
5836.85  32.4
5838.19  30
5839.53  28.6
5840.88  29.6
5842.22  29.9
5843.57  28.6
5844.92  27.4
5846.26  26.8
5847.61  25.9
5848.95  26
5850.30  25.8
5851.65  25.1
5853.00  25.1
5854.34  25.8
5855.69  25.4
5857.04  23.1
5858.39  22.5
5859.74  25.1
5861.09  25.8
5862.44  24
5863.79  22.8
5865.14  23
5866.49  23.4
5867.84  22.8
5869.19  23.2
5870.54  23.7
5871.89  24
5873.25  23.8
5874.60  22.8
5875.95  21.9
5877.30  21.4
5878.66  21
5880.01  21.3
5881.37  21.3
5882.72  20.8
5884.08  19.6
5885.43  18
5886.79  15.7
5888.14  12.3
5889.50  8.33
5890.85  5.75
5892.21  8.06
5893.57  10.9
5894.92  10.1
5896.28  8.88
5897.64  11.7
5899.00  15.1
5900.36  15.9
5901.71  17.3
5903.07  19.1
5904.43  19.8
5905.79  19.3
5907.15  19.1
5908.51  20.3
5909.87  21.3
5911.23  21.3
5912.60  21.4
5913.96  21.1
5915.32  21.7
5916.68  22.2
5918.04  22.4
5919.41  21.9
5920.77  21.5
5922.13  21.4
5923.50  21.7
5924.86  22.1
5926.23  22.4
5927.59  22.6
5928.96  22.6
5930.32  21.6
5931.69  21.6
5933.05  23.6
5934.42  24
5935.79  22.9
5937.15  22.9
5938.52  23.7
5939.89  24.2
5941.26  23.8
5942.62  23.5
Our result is 49.3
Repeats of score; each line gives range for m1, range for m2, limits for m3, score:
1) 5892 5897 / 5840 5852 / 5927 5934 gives 49.4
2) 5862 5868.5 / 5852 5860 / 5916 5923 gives 49.6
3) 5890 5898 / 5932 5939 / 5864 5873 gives 47.9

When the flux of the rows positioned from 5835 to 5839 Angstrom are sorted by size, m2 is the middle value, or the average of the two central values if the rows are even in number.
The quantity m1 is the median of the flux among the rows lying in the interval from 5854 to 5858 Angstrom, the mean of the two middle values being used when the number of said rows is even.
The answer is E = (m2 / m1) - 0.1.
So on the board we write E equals 1.2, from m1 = 25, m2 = 32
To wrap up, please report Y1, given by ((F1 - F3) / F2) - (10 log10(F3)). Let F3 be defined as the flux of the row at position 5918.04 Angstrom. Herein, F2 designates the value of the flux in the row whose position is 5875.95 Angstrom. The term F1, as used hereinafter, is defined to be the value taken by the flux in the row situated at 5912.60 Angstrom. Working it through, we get -13.5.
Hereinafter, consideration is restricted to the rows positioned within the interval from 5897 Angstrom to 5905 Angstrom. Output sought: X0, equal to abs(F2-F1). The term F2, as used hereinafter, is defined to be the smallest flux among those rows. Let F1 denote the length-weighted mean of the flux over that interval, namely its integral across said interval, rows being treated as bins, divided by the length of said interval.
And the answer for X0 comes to 4.8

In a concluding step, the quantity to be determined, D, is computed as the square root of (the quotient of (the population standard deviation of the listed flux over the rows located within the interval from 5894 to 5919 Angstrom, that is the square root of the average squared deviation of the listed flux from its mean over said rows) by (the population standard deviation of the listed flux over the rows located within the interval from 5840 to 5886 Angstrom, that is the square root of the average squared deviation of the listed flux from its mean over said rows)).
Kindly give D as 1.2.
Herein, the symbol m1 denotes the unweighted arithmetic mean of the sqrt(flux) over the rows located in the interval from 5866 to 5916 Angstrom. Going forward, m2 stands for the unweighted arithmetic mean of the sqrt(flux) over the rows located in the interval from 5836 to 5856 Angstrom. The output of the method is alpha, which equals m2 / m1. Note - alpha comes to 1.24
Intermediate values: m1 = 4.2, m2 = 5.2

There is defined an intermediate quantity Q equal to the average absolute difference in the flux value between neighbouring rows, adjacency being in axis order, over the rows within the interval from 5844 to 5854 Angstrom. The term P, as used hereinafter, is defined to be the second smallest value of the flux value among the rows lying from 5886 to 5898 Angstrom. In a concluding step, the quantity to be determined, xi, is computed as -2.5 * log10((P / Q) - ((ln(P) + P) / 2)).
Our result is -2.89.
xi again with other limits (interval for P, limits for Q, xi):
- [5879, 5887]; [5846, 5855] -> -3.73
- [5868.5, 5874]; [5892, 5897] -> -0.20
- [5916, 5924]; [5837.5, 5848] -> -2.52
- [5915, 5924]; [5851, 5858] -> -2.79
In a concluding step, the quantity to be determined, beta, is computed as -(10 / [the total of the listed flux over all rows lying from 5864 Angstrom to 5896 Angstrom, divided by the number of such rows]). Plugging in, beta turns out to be -0.54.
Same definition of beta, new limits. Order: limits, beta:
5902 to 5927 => -0.47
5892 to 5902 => -0.82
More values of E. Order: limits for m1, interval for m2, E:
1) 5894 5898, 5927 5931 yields 2.1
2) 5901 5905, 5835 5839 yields 1.6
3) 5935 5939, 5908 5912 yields 0.8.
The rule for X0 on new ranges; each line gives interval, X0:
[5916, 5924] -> 0.4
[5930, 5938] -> 1.2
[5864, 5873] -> 0.5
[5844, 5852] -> 1.2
